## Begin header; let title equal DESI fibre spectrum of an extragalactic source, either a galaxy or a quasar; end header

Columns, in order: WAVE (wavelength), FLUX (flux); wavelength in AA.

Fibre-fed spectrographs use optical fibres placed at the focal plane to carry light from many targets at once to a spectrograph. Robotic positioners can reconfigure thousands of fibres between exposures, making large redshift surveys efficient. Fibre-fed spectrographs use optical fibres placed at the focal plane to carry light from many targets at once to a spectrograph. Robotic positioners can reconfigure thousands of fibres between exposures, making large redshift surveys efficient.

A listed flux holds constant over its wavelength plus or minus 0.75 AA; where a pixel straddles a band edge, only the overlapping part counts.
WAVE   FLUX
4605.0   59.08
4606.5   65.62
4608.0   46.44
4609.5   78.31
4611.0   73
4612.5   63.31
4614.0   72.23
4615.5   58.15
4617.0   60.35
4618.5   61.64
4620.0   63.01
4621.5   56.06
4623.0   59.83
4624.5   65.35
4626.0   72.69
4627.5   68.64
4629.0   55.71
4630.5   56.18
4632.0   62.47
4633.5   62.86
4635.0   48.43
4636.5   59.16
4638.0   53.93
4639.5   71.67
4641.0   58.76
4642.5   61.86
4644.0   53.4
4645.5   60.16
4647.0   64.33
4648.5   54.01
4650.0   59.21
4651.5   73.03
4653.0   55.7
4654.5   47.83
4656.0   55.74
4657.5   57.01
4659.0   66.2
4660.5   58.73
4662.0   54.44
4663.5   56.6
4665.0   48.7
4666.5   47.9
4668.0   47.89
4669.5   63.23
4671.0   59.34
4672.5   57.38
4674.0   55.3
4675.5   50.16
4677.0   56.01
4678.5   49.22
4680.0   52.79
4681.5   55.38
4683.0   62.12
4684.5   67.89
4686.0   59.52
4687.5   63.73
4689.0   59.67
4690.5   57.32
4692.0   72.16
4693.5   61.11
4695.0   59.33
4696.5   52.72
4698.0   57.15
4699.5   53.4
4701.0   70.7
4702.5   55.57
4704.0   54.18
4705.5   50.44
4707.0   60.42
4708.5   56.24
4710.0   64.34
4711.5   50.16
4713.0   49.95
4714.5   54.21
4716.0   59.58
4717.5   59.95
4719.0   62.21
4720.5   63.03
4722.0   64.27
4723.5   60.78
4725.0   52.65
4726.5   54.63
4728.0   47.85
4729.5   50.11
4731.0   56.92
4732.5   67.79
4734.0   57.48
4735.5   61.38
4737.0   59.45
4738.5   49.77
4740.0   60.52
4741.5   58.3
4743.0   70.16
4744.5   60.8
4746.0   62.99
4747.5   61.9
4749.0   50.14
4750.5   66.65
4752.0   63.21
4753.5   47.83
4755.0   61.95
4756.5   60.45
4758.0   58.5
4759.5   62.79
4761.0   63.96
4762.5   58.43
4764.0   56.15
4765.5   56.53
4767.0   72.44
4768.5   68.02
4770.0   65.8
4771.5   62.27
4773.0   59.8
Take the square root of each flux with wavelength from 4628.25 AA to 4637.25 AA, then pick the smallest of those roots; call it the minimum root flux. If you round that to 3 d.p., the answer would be 6.959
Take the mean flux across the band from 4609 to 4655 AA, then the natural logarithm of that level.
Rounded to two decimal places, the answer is 4.12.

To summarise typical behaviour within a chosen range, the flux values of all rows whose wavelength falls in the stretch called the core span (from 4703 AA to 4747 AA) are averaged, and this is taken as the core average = 58.0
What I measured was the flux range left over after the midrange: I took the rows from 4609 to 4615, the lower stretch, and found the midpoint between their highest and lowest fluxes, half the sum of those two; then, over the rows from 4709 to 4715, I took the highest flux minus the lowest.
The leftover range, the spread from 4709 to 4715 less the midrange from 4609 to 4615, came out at -56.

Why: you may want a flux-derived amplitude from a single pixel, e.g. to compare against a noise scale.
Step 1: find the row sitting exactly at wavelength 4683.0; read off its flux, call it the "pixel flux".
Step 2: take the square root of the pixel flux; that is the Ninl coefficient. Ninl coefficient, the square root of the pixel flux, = 7.88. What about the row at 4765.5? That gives 7.52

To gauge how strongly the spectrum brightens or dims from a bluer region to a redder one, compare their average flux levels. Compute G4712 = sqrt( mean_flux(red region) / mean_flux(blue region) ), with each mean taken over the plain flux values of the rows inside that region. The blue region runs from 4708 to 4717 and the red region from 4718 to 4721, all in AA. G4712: 1.06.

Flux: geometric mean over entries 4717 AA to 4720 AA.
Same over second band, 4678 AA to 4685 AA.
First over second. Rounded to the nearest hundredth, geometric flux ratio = 1.07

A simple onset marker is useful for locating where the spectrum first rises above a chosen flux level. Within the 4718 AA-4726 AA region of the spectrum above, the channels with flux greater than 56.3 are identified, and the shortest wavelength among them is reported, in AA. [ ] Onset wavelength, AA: 4719.0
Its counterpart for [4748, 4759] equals 4750.5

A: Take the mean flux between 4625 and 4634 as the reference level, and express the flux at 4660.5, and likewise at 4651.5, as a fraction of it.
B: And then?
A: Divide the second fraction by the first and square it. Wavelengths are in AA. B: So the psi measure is 1.55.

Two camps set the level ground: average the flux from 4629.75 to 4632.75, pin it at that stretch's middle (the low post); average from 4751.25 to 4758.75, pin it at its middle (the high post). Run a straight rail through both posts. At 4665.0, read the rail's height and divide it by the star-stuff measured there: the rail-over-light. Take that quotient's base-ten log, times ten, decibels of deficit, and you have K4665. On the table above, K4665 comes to 0.8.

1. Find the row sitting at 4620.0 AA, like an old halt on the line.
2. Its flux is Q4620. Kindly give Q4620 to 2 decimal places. 63.01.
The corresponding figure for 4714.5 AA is 54.21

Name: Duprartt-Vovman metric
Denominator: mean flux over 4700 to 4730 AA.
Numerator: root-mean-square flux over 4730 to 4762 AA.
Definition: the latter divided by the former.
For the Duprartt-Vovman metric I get 1.06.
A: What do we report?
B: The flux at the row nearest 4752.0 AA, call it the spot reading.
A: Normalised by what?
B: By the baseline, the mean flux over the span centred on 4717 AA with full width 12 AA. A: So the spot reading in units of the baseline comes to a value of 1.09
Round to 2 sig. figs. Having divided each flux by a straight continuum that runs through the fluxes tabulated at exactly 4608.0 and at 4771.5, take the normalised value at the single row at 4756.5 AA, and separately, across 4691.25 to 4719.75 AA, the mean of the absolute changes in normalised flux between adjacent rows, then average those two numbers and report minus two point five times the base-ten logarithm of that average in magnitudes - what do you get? 0.64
